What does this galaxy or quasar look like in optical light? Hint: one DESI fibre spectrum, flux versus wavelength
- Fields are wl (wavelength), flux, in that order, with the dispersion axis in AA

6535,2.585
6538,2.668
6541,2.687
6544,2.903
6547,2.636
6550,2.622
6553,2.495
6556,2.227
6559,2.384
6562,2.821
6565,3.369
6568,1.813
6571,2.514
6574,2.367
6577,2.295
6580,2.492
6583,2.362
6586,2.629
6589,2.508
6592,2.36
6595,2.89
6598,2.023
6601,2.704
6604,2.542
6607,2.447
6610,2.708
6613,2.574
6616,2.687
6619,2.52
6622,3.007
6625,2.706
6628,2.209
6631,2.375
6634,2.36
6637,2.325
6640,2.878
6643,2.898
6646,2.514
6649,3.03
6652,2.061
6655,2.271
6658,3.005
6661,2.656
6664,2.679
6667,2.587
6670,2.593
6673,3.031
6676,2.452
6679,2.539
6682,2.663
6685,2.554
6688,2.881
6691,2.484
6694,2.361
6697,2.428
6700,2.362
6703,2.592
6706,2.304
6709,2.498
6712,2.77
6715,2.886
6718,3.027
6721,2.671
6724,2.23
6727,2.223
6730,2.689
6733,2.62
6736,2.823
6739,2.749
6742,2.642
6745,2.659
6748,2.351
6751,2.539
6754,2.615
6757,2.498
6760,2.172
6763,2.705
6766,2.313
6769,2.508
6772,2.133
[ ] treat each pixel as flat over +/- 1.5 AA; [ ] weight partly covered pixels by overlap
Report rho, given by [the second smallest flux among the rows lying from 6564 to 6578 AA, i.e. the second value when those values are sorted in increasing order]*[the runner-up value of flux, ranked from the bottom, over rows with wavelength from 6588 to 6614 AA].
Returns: 5.4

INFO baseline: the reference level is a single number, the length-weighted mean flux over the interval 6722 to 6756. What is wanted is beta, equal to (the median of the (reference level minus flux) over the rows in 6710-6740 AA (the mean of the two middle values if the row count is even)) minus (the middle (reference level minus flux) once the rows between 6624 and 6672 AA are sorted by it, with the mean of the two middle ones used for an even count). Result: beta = -0.13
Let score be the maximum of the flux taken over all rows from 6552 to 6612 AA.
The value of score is 3.369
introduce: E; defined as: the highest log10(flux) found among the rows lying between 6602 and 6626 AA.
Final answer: 0.478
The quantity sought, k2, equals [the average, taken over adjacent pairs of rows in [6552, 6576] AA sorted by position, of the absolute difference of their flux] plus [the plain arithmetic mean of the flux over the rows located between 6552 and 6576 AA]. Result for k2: 3.04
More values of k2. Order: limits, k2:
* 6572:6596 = 2.70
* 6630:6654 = 2.91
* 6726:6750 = 2.77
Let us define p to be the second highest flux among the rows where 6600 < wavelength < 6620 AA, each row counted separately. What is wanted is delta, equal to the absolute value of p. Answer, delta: 2.704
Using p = 2.704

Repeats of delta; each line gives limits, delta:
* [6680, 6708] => 2.663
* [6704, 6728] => 2.886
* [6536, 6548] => 2.687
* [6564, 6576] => 2.514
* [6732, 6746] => 2.749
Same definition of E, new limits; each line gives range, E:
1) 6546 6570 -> 0.528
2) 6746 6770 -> 0.432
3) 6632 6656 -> 0.481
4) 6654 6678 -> 0.482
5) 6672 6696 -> 0.482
